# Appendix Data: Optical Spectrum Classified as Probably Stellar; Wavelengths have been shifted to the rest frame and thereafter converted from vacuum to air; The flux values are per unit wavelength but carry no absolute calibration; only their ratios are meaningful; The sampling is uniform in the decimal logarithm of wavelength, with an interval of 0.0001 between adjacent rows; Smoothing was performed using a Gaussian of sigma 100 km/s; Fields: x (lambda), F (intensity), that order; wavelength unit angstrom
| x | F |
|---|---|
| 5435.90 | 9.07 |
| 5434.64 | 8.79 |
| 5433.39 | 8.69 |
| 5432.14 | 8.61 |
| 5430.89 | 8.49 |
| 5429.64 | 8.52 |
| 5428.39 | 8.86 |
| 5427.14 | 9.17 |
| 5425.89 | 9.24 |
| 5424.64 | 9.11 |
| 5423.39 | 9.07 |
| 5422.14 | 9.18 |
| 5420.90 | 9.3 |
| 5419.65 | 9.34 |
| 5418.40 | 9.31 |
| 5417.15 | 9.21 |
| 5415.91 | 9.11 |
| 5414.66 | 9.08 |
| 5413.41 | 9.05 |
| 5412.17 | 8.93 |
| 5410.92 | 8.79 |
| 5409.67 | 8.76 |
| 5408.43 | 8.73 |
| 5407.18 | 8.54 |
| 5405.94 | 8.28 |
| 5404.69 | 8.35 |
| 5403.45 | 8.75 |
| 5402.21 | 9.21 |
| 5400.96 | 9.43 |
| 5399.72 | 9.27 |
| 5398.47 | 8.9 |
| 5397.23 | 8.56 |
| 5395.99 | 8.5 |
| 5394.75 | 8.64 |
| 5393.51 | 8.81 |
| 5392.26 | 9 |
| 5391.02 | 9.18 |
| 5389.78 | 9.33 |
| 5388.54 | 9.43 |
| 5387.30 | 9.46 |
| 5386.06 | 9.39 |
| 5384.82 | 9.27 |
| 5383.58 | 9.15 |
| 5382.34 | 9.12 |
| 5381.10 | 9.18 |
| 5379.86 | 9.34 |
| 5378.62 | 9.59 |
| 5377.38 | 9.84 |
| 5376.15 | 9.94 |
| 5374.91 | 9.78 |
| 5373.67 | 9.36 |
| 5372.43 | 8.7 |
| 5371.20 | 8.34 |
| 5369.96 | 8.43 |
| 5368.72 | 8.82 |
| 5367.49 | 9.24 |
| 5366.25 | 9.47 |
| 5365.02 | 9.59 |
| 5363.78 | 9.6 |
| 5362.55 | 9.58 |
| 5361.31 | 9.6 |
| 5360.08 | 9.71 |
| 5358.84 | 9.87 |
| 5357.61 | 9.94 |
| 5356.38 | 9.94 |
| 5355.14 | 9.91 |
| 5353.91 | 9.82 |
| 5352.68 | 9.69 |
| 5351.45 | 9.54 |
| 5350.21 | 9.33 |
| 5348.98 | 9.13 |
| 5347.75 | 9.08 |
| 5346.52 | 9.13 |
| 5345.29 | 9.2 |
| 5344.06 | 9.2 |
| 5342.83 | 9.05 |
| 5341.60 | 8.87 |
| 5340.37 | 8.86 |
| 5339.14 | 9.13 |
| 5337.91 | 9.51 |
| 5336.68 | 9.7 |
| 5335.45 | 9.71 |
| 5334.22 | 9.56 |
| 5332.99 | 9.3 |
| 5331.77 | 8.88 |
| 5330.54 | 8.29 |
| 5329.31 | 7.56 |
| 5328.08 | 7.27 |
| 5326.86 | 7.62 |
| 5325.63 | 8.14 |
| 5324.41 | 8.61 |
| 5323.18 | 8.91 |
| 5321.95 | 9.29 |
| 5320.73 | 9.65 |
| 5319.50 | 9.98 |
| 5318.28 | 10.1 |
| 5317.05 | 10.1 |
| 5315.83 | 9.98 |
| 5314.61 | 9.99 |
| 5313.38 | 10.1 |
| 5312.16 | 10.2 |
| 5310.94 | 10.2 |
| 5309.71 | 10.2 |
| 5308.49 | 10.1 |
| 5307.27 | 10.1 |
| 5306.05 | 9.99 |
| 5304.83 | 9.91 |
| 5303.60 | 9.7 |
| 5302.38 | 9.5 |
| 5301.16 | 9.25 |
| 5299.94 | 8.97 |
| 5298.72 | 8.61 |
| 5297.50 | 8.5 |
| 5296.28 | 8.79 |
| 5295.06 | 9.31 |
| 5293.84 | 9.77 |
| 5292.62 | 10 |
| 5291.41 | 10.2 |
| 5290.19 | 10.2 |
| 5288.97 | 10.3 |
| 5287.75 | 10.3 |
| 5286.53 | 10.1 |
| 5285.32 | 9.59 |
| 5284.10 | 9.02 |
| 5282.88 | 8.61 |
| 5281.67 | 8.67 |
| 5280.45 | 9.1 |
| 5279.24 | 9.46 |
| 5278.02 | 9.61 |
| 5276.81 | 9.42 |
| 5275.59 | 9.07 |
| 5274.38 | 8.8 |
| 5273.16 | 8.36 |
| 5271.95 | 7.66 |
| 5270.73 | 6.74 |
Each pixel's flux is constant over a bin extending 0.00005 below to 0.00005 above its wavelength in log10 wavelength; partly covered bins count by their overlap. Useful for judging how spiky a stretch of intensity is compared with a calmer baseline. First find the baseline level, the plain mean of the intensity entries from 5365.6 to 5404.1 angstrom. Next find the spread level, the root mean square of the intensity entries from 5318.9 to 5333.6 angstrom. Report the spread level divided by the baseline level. 0.95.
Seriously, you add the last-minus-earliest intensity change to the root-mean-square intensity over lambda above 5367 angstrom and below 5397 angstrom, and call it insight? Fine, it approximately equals 8.4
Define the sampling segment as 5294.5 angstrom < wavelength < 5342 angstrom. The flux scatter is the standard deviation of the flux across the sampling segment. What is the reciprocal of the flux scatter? 1.3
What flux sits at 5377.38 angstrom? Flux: 9.84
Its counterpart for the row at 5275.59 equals 9.07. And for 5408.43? 8.73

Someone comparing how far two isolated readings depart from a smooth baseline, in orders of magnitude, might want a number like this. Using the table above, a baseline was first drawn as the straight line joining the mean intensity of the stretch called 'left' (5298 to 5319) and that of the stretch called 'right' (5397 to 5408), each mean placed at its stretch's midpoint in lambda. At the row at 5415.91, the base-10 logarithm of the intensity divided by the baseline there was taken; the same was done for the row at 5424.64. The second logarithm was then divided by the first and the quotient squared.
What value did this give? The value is 1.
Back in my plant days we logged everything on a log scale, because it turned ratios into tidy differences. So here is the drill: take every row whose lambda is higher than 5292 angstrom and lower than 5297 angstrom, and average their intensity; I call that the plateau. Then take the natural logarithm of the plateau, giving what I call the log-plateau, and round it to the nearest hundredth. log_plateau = 2.25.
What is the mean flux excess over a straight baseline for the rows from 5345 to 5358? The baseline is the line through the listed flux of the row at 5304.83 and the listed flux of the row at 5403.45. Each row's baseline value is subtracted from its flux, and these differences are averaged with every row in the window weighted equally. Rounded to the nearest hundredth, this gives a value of 0.16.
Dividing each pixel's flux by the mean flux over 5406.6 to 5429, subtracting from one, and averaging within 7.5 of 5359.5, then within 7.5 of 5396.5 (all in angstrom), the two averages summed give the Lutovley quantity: -0.067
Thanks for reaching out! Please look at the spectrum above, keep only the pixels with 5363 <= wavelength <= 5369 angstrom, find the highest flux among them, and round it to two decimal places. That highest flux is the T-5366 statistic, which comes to 9.60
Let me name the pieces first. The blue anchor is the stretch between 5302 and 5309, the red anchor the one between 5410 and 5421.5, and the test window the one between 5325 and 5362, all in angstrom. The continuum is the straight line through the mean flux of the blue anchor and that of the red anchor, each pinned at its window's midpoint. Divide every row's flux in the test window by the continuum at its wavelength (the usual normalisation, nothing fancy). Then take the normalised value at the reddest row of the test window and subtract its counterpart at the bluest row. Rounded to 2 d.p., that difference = 0.18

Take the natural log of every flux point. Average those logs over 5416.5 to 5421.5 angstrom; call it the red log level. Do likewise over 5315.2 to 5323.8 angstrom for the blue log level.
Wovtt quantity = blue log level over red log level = 1.02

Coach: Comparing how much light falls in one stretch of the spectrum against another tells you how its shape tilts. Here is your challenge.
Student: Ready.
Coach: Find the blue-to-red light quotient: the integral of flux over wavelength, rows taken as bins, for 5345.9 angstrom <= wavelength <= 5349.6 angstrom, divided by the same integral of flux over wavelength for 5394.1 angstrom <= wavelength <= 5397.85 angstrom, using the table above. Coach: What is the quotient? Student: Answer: 1.05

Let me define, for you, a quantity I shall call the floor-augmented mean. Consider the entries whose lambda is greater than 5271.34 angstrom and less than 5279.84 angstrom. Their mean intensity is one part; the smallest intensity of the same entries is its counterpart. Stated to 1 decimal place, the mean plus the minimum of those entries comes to 16.6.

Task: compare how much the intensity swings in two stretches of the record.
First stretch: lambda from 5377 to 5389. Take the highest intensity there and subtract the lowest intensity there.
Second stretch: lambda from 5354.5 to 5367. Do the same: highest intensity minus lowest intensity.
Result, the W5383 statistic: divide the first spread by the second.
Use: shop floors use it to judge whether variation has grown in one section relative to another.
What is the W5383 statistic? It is 1.5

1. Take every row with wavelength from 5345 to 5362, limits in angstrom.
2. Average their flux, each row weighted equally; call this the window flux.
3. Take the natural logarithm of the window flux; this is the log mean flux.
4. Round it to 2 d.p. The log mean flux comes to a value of 2.26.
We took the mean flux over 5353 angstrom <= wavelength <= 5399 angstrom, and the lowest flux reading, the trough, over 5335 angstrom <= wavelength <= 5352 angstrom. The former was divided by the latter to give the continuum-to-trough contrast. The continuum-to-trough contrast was 1.05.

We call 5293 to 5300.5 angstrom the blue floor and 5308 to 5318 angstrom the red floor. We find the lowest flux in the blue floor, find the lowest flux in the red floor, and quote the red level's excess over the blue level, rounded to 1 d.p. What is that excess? 1.5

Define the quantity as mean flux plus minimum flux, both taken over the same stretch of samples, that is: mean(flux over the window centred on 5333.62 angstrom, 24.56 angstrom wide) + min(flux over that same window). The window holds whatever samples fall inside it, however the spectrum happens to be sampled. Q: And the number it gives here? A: 16.1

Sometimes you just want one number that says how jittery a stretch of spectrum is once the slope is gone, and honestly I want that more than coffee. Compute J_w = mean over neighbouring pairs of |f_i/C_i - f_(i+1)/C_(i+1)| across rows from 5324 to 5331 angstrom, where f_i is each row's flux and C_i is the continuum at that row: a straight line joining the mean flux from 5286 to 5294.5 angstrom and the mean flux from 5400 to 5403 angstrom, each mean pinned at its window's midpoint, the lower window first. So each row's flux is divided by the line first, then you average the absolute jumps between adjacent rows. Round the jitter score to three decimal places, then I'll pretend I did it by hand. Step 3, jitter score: 0.048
